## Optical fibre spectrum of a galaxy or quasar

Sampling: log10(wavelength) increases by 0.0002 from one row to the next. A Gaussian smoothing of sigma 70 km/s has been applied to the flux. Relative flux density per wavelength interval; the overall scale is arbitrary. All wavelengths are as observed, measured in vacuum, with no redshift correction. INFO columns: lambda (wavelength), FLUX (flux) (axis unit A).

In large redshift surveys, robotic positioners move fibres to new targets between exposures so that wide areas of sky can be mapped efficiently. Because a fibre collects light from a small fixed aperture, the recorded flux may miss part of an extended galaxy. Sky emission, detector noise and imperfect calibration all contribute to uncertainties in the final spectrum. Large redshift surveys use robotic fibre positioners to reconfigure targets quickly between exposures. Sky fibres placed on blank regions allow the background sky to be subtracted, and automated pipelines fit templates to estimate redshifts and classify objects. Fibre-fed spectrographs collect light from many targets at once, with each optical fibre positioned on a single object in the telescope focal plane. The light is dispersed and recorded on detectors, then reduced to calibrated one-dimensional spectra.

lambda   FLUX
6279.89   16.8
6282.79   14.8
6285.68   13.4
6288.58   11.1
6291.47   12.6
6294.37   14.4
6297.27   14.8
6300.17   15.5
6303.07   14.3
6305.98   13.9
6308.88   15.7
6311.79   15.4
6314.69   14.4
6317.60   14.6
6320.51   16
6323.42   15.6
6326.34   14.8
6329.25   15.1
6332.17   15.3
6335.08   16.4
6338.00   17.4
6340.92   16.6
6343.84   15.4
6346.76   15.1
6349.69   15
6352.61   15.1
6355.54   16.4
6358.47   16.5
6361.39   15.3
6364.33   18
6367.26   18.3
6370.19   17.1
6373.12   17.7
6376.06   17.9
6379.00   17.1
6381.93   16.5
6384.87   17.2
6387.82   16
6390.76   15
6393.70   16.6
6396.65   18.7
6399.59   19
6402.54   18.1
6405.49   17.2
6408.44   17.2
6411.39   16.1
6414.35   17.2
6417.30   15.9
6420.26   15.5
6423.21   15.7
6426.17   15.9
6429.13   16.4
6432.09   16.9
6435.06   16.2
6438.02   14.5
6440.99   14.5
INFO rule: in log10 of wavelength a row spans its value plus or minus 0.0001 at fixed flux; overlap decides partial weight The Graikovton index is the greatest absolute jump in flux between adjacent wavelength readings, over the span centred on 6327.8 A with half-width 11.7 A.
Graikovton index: 1.40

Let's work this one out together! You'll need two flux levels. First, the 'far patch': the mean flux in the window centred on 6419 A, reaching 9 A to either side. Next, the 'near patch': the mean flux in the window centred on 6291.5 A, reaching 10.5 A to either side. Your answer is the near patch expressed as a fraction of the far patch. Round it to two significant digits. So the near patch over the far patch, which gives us 0.86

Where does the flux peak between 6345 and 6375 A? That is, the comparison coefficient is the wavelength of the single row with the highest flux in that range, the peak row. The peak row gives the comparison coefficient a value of 6367.26 A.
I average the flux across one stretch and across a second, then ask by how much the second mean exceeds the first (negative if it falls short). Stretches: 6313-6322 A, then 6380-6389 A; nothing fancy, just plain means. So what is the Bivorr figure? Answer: 1.6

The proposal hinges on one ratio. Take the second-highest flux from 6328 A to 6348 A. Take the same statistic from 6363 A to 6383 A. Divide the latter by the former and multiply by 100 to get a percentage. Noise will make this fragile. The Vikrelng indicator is 108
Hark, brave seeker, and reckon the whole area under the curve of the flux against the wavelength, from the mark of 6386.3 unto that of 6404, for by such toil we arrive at 305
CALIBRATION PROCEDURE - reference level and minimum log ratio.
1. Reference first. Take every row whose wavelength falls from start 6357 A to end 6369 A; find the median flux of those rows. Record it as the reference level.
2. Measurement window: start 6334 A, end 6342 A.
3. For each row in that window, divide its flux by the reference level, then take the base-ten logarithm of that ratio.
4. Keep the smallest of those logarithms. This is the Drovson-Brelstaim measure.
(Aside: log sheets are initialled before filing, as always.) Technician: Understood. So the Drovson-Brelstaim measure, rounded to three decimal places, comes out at -0.022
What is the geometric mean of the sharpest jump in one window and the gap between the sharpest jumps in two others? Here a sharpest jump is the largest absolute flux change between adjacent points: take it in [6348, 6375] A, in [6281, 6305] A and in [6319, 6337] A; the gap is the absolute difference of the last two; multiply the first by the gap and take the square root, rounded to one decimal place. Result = 1.8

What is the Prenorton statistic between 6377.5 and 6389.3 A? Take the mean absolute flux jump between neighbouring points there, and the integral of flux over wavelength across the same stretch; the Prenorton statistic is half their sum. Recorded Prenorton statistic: 99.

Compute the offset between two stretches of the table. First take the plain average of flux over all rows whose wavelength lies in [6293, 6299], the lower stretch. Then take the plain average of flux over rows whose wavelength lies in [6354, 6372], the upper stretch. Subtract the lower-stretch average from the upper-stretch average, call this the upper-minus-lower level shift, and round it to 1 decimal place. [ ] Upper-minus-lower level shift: 2.3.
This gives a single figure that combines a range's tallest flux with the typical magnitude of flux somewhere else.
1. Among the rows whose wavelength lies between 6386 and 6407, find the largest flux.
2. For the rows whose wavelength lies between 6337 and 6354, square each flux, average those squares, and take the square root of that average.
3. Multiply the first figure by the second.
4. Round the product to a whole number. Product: 300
